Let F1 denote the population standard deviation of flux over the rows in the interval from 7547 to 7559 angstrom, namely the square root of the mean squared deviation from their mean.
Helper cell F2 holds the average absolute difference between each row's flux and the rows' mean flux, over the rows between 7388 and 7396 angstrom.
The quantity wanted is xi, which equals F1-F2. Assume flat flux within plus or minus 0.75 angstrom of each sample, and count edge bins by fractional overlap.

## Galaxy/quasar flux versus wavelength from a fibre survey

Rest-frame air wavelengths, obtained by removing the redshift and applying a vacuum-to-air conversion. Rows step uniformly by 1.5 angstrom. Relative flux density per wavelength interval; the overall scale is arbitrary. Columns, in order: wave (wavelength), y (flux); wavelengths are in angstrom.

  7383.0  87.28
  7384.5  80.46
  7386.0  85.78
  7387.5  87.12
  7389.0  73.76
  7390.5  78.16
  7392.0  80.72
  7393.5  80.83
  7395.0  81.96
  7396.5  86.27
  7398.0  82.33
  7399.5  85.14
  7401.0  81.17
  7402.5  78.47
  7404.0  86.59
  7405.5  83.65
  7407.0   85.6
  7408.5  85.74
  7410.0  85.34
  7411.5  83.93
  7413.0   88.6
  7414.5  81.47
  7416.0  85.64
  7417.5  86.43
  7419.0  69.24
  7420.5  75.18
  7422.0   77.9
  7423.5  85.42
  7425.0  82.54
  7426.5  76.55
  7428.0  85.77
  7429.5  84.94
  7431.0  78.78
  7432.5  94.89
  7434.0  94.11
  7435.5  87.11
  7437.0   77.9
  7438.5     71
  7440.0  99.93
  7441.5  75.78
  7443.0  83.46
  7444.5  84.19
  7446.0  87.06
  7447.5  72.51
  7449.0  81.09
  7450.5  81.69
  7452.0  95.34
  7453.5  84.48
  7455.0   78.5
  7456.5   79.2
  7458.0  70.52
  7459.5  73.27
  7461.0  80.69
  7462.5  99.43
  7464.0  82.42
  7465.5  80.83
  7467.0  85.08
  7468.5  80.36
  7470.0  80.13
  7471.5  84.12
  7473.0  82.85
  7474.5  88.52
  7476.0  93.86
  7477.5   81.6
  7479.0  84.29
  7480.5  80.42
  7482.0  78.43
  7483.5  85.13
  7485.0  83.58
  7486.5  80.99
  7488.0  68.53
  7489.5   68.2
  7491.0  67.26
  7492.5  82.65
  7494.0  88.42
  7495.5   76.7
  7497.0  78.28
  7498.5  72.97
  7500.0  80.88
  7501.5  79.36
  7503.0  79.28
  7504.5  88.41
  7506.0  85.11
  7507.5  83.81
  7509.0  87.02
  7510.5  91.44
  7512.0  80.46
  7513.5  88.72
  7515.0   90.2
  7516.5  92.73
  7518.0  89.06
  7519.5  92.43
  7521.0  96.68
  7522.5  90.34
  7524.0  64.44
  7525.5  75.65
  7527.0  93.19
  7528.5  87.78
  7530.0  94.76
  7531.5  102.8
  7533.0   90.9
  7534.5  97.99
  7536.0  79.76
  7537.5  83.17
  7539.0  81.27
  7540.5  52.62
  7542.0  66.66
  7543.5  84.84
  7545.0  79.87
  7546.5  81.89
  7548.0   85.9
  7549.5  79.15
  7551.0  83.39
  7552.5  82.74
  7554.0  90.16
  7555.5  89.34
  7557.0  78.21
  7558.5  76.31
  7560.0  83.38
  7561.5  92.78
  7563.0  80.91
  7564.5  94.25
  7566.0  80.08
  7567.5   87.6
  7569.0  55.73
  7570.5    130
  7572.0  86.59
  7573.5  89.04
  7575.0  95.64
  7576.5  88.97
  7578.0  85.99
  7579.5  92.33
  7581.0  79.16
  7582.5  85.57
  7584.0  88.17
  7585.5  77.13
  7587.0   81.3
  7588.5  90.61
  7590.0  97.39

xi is 2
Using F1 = 4.8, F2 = 2.5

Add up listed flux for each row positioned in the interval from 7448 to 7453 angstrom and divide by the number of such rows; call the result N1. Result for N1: 86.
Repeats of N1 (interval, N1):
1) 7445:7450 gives 80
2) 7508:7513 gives 86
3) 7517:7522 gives 93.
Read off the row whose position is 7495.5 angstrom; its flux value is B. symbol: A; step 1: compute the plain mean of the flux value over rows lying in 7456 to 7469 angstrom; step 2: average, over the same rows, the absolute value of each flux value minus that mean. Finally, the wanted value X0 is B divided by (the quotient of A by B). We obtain 1151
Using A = 5.1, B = 76.7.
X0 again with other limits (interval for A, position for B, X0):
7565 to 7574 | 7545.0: 448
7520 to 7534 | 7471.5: 846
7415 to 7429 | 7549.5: 1215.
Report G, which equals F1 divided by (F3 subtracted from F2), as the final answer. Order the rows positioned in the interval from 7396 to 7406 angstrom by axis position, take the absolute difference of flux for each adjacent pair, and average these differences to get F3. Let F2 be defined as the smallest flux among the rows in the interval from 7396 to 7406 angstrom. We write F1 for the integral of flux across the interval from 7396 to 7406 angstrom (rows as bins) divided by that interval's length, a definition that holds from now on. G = 1.12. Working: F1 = 83.3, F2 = 78.47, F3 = 4.1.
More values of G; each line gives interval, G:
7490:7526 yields 1.44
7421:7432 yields 1.15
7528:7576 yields 2.12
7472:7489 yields 1.31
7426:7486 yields 1.32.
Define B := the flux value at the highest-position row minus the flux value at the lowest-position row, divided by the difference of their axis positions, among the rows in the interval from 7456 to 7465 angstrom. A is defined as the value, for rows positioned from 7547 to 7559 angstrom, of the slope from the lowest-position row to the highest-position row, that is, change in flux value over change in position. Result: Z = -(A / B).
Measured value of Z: 2.1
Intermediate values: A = -0.9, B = 0.4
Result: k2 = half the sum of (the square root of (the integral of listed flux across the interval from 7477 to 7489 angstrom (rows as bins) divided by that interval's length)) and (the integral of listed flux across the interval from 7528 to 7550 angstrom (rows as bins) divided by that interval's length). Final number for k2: 46.1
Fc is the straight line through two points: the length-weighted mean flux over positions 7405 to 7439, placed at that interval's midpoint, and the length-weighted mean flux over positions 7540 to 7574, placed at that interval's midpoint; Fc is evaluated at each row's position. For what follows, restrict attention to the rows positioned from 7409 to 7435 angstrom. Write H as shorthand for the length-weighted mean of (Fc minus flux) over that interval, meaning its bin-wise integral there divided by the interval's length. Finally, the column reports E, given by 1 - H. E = 1.4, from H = -0.4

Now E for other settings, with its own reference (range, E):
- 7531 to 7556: 0.6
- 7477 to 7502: -3.5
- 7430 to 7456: 1.9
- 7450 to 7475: 0.6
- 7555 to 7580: 5.1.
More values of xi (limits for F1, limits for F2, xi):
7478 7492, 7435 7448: 0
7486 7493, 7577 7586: 2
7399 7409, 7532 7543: -8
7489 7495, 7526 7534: 5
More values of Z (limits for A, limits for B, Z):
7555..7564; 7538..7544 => 1.4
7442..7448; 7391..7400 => 4.1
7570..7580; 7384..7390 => -2.8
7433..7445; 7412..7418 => -2.0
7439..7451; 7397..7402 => -4.5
